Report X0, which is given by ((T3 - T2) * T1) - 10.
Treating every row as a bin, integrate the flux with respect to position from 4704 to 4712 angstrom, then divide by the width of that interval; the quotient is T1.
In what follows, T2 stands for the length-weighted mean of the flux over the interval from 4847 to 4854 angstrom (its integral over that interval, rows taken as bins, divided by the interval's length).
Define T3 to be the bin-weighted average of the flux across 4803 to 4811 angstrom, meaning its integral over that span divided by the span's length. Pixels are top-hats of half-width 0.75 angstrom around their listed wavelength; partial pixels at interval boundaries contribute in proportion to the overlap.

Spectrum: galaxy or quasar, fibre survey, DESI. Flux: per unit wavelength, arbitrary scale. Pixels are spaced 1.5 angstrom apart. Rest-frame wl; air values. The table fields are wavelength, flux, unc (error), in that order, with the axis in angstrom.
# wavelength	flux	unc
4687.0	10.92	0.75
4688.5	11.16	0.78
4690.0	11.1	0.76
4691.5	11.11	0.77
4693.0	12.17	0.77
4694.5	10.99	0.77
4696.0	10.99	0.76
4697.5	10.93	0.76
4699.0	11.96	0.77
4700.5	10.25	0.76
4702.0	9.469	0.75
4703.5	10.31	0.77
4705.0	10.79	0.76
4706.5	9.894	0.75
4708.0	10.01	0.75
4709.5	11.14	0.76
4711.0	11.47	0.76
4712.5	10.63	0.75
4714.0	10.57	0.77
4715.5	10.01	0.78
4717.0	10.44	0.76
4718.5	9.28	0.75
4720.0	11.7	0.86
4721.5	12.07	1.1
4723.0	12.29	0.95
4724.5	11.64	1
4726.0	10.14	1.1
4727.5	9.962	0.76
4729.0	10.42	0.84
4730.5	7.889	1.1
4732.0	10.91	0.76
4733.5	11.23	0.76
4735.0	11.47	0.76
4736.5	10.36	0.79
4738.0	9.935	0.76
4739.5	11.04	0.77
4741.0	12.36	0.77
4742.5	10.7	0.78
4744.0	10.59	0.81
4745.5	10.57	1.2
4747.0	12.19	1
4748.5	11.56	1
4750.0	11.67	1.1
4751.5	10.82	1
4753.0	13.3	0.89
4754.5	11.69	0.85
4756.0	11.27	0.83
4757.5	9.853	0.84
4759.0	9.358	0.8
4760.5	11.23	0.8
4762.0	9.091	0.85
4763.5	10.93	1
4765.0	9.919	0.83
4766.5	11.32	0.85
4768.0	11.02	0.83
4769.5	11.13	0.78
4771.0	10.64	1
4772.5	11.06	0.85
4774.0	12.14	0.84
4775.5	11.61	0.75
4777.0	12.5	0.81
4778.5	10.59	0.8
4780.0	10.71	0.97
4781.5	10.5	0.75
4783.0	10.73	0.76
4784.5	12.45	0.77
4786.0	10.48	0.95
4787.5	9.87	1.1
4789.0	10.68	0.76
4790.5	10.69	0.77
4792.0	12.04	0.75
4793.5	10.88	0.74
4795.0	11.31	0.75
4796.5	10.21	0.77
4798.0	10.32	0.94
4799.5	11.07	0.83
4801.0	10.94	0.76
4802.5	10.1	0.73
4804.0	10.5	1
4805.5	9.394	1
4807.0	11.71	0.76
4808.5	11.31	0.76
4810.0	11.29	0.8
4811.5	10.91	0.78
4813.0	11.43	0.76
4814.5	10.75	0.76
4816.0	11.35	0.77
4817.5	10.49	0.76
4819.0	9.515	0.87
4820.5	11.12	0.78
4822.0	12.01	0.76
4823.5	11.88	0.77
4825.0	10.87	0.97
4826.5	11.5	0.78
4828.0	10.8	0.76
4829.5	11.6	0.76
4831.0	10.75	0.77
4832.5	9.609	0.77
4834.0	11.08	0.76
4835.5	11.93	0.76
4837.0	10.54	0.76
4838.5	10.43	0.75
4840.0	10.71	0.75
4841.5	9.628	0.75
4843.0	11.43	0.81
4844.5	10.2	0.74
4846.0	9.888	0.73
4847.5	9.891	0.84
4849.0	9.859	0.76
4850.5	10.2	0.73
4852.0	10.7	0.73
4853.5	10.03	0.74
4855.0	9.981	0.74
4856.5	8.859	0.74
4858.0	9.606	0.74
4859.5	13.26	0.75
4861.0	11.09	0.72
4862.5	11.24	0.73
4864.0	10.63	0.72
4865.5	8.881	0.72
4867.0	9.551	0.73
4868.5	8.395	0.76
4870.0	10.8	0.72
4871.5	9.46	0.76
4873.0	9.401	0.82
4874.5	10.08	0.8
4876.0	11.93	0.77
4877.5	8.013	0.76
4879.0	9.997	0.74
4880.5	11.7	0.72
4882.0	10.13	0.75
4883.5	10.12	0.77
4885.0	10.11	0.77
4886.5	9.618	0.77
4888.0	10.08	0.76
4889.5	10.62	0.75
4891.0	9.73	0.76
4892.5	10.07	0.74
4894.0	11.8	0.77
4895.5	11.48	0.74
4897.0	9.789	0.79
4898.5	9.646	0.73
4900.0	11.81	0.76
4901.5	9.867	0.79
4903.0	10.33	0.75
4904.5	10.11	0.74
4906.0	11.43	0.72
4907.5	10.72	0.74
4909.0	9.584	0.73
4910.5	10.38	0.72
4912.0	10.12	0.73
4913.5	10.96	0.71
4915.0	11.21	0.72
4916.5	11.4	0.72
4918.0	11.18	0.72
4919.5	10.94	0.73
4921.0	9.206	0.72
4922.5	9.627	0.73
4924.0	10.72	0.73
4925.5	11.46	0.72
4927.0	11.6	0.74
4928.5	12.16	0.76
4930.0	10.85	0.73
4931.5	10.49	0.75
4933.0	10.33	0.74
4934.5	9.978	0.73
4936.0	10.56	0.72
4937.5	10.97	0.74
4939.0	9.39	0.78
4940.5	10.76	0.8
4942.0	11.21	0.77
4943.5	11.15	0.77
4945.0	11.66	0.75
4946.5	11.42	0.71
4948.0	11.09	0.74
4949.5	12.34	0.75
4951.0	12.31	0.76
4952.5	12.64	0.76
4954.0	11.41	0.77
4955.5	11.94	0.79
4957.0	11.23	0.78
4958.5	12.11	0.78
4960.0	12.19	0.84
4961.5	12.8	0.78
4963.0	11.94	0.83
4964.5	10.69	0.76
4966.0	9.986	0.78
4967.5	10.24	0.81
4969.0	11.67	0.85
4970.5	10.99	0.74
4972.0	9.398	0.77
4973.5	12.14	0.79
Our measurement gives -3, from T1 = 10.6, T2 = 10.1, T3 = 10.8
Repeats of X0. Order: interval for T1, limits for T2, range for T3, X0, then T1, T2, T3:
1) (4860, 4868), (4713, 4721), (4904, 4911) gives -10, 10.3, 10.5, 10.5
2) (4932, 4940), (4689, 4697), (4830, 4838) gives -15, 10.3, 11.3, 10.8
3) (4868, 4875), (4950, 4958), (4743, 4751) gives -16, 9.7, 11.9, 11.3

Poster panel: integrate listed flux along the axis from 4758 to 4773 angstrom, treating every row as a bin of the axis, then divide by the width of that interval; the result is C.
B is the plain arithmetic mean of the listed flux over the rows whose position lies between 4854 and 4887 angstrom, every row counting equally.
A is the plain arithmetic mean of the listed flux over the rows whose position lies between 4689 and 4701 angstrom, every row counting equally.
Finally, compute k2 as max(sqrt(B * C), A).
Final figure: 11.2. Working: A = 11.2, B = 10.1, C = 10.5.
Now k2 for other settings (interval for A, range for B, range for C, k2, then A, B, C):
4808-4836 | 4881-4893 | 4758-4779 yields 11.1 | 11.1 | 10.1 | 10.9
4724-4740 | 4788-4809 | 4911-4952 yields 10.9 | 10.5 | 10.8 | 10.9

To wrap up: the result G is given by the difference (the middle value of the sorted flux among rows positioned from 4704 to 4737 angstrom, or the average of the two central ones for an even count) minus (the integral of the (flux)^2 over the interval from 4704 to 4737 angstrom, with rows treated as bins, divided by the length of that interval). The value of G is -104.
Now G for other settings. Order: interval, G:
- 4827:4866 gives -101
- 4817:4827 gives -112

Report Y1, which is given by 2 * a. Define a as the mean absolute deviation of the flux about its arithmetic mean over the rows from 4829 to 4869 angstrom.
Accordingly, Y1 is 1.6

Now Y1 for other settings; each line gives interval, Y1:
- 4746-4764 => 1.8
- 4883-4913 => 1.1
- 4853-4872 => 1.9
